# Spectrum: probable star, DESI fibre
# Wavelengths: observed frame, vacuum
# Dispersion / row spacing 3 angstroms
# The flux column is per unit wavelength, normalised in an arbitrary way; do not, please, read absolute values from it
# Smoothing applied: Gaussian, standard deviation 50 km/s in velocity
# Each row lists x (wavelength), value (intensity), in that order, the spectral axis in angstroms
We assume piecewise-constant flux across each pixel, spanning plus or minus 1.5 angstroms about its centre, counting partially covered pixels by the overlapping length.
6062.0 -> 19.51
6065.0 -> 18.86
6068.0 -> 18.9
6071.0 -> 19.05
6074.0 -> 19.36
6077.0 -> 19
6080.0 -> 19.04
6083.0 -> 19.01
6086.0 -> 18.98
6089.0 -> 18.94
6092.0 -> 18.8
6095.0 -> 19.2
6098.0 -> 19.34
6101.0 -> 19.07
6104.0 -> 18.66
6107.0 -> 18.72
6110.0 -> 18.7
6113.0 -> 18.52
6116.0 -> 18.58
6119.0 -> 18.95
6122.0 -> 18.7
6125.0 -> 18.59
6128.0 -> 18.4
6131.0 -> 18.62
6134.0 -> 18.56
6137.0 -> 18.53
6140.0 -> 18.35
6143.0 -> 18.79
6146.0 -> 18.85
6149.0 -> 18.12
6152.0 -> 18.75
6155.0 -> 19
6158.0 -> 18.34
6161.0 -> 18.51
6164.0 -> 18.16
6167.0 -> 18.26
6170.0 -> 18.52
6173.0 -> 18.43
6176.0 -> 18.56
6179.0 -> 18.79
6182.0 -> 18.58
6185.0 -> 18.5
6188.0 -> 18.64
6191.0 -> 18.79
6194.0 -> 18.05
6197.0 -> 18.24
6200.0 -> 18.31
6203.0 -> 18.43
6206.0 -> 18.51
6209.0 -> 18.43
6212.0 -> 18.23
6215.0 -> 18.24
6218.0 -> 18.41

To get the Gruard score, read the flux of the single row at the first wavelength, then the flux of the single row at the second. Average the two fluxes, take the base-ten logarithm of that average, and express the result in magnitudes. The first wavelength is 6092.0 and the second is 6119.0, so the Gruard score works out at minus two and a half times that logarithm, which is -3.19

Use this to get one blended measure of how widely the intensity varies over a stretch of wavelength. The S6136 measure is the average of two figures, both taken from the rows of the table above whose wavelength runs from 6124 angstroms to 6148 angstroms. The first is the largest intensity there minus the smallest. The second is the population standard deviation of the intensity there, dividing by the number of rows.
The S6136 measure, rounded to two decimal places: 0.33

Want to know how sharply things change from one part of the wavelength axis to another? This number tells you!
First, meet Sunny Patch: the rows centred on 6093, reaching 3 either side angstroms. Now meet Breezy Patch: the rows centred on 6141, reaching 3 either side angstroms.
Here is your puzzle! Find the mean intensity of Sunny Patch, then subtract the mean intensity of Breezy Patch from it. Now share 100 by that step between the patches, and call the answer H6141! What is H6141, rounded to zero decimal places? 233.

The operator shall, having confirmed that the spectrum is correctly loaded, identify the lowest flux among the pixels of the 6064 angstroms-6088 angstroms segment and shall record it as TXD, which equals 18.86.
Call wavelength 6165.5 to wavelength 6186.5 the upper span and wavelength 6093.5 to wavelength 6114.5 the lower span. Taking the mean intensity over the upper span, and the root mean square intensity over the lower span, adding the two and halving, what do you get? 18.70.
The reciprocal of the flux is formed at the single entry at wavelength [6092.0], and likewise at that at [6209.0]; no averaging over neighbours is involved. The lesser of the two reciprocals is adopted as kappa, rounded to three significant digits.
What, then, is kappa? 0.0532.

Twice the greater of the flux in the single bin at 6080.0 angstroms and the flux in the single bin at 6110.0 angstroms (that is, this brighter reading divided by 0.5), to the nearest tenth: 38.1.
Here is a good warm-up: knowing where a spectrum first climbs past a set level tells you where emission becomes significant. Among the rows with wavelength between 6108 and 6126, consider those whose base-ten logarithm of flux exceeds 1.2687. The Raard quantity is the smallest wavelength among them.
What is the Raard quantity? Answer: 6110.0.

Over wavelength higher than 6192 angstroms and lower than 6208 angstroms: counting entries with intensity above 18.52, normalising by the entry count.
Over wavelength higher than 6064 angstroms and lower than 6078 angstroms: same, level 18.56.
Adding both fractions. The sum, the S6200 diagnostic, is 1.00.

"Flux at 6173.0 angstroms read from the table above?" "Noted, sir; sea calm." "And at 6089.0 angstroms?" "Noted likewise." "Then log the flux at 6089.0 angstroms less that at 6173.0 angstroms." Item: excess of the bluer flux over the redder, 0.51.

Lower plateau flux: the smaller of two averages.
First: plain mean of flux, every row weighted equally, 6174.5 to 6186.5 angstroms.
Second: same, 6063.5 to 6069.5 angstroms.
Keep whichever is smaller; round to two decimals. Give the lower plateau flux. 18.61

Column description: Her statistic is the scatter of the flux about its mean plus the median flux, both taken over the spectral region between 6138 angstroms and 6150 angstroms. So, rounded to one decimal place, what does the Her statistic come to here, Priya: 18.9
